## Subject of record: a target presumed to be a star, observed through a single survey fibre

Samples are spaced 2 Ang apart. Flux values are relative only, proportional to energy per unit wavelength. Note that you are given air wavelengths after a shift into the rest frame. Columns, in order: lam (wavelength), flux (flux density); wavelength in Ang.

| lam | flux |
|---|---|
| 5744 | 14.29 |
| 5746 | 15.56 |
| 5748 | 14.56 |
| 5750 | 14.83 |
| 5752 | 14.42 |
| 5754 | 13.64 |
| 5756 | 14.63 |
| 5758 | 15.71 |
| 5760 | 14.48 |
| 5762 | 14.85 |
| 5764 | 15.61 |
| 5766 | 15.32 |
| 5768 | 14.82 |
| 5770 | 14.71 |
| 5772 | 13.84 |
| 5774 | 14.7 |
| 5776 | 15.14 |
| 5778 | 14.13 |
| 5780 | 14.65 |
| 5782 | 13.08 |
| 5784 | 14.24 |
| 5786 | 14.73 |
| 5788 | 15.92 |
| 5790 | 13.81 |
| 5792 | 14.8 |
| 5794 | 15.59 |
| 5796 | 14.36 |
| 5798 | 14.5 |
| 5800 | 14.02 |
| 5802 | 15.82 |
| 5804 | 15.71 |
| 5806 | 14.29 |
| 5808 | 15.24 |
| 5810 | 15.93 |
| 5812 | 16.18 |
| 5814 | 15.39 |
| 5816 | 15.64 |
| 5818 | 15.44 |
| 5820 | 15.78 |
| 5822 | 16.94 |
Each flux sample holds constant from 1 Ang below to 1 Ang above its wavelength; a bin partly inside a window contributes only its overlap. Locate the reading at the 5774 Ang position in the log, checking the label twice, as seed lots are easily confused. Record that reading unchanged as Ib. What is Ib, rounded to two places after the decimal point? 14.70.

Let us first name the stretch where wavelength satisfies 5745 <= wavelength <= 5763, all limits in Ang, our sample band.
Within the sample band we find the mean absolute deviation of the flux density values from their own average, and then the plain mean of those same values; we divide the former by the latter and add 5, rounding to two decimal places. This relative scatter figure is 5.03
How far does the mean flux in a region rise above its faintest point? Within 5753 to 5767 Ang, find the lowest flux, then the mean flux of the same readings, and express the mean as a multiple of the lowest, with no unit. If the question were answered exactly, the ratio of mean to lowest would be 1.09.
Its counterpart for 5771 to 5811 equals 1.13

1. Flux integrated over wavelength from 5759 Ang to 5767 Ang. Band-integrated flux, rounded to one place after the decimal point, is 120.5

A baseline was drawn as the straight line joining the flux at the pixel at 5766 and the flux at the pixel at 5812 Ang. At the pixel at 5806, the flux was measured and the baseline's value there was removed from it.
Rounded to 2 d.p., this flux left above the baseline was -1.78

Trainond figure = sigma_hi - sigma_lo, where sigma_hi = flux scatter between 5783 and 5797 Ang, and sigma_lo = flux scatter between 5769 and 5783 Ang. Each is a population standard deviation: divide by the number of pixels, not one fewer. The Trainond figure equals 0.1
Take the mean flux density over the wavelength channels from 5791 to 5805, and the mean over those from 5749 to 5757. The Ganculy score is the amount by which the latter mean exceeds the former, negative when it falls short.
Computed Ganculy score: -0.6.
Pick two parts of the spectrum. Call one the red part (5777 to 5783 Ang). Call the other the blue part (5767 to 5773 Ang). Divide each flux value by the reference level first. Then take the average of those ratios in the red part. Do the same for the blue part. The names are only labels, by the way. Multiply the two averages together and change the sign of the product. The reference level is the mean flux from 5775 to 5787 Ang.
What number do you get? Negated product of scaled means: -0.98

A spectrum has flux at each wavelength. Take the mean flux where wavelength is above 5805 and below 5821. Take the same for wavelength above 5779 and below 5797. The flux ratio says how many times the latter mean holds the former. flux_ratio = 0.94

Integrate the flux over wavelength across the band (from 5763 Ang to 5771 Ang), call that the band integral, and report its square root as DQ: 11.0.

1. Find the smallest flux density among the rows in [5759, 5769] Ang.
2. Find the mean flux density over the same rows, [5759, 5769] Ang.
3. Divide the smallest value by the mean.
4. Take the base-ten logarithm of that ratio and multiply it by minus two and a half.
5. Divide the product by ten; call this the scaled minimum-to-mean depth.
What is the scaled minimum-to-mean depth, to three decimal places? 0.004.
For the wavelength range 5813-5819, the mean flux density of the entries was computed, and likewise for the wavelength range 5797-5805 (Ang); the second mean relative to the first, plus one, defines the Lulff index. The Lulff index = 1.97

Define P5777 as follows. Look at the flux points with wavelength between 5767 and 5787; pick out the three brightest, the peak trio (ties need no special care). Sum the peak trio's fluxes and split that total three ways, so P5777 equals 14.9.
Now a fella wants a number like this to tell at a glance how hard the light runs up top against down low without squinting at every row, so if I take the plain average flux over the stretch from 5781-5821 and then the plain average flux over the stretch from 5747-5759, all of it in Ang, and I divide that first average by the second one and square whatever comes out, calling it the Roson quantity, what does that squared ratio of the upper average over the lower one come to 1.05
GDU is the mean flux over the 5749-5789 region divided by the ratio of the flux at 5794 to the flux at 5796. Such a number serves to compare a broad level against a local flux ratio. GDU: 13.5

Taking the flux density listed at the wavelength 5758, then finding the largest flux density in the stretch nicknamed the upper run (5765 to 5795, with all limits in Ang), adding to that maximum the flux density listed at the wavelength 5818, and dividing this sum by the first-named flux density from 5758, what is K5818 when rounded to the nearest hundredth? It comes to 2.00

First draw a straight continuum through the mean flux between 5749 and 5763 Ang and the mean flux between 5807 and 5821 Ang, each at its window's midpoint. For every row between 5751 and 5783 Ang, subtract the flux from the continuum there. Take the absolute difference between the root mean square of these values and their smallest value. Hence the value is 1.79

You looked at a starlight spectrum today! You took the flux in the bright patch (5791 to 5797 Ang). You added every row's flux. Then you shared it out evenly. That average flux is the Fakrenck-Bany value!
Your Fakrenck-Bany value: 14.9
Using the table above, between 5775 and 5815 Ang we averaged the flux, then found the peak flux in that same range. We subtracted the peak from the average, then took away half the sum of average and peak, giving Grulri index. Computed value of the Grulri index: -16.8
